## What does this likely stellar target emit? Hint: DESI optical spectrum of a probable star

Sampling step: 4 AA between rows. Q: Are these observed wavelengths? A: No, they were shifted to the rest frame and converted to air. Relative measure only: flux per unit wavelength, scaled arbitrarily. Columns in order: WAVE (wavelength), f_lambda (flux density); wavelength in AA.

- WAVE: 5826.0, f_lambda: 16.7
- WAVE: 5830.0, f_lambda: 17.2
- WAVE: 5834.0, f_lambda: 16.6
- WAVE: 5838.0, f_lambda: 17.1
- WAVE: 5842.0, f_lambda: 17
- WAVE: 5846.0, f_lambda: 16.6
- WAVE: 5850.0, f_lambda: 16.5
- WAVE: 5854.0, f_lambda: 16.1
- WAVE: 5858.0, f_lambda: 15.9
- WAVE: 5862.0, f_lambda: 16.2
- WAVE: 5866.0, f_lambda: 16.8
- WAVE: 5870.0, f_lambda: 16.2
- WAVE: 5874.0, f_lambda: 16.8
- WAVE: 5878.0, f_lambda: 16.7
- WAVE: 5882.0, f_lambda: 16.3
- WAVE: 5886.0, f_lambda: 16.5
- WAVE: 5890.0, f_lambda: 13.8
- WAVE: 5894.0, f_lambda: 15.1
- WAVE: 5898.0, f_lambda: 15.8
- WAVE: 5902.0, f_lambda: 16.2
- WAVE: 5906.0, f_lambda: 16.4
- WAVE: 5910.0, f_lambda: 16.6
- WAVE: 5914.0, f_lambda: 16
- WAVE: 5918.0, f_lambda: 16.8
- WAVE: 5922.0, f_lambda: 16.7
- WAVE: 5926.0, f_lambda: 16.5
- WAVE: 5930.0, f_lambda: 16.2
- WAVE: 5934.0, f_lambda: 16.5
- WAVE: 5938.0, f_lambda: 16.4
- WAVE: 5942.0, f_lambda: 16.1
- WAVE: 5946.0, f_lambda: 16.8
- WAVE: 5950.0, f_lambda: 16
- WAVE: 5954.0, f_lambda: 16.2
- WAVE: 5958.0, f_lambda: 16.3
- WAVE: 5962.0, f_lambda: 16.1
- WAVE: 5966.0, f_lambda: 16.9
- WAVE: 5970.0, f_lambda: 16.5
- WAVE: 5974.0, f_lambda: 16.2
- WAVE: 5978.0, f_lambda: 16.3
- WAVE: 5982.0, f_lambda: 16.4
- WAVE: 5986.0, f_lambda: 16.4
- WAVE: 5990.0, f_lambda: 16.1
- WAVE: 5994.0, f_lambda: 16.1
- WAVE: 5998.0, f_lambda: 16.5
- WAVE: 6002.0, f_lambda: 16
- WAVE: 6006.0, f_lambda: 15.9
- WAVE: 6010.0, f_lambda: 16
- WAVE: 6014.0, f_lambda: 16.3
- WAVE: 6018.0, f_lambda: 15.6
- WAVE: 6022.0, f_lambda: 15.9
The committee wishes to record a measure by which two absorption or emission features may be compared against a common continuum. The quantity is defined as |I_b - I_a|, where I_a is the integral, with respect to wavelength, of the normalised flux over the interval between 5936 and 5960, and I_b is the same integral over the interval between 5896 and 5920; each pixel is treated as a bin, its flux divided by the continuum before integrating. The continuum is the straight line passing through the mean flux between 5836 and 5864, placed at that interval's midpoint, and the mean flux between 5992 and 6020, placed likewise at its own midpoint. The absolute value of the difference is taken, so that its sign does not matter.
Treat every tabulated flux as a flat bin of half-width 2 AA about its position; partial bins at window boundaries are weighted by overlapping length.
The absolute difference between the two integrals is 0.16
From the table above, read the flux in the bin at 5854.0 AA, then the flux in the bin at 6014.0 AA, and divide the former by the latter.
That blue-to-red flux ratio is 0.99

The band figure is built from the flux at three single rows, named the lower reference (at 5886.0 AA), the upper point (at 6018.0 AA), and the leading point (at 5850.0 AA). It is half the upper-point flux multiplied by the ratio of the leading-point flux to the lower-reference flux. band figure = 7.8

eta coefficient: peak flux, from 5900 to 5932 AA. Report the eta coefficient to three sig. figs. 16.8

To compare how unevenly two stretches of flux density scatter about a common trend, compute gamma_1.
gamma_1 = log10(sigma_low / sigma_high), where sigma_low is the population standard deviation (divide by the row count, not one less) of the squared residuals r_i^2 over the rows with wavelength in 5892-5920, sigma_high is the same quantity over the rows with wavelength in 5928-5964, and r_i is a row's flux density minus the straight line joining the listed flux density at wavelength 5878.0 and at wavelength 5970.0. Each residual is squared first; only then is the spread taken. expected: 1.0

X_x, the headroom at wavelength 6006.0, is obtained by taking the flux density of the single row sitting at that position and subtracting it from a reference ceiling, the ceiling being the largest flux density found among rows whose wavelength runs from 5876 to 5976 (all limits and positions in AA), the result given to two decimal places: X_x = 1.00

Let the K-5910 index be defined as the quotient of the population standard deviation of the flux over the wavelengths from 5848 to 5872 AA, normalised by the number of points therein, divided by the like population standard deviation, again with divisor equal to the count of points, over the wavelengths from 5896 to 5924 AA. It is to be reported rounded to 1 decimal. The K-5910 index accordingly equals 0.8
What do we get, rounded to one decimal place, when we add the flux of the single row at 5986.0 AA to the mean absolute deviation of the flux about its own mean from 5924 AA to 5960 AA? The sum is 16.6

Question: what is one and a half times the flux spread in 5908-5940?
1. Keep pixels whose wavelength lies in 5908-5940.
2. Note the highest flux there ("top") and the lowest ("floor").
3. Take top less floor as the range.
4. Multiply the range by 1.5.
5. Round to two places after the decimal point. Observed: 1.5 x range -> 1.20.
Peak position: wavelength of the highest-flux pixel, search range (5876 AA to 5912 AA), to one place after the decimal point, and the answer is 5878.0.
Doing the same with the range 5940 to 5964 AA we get 5946.0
